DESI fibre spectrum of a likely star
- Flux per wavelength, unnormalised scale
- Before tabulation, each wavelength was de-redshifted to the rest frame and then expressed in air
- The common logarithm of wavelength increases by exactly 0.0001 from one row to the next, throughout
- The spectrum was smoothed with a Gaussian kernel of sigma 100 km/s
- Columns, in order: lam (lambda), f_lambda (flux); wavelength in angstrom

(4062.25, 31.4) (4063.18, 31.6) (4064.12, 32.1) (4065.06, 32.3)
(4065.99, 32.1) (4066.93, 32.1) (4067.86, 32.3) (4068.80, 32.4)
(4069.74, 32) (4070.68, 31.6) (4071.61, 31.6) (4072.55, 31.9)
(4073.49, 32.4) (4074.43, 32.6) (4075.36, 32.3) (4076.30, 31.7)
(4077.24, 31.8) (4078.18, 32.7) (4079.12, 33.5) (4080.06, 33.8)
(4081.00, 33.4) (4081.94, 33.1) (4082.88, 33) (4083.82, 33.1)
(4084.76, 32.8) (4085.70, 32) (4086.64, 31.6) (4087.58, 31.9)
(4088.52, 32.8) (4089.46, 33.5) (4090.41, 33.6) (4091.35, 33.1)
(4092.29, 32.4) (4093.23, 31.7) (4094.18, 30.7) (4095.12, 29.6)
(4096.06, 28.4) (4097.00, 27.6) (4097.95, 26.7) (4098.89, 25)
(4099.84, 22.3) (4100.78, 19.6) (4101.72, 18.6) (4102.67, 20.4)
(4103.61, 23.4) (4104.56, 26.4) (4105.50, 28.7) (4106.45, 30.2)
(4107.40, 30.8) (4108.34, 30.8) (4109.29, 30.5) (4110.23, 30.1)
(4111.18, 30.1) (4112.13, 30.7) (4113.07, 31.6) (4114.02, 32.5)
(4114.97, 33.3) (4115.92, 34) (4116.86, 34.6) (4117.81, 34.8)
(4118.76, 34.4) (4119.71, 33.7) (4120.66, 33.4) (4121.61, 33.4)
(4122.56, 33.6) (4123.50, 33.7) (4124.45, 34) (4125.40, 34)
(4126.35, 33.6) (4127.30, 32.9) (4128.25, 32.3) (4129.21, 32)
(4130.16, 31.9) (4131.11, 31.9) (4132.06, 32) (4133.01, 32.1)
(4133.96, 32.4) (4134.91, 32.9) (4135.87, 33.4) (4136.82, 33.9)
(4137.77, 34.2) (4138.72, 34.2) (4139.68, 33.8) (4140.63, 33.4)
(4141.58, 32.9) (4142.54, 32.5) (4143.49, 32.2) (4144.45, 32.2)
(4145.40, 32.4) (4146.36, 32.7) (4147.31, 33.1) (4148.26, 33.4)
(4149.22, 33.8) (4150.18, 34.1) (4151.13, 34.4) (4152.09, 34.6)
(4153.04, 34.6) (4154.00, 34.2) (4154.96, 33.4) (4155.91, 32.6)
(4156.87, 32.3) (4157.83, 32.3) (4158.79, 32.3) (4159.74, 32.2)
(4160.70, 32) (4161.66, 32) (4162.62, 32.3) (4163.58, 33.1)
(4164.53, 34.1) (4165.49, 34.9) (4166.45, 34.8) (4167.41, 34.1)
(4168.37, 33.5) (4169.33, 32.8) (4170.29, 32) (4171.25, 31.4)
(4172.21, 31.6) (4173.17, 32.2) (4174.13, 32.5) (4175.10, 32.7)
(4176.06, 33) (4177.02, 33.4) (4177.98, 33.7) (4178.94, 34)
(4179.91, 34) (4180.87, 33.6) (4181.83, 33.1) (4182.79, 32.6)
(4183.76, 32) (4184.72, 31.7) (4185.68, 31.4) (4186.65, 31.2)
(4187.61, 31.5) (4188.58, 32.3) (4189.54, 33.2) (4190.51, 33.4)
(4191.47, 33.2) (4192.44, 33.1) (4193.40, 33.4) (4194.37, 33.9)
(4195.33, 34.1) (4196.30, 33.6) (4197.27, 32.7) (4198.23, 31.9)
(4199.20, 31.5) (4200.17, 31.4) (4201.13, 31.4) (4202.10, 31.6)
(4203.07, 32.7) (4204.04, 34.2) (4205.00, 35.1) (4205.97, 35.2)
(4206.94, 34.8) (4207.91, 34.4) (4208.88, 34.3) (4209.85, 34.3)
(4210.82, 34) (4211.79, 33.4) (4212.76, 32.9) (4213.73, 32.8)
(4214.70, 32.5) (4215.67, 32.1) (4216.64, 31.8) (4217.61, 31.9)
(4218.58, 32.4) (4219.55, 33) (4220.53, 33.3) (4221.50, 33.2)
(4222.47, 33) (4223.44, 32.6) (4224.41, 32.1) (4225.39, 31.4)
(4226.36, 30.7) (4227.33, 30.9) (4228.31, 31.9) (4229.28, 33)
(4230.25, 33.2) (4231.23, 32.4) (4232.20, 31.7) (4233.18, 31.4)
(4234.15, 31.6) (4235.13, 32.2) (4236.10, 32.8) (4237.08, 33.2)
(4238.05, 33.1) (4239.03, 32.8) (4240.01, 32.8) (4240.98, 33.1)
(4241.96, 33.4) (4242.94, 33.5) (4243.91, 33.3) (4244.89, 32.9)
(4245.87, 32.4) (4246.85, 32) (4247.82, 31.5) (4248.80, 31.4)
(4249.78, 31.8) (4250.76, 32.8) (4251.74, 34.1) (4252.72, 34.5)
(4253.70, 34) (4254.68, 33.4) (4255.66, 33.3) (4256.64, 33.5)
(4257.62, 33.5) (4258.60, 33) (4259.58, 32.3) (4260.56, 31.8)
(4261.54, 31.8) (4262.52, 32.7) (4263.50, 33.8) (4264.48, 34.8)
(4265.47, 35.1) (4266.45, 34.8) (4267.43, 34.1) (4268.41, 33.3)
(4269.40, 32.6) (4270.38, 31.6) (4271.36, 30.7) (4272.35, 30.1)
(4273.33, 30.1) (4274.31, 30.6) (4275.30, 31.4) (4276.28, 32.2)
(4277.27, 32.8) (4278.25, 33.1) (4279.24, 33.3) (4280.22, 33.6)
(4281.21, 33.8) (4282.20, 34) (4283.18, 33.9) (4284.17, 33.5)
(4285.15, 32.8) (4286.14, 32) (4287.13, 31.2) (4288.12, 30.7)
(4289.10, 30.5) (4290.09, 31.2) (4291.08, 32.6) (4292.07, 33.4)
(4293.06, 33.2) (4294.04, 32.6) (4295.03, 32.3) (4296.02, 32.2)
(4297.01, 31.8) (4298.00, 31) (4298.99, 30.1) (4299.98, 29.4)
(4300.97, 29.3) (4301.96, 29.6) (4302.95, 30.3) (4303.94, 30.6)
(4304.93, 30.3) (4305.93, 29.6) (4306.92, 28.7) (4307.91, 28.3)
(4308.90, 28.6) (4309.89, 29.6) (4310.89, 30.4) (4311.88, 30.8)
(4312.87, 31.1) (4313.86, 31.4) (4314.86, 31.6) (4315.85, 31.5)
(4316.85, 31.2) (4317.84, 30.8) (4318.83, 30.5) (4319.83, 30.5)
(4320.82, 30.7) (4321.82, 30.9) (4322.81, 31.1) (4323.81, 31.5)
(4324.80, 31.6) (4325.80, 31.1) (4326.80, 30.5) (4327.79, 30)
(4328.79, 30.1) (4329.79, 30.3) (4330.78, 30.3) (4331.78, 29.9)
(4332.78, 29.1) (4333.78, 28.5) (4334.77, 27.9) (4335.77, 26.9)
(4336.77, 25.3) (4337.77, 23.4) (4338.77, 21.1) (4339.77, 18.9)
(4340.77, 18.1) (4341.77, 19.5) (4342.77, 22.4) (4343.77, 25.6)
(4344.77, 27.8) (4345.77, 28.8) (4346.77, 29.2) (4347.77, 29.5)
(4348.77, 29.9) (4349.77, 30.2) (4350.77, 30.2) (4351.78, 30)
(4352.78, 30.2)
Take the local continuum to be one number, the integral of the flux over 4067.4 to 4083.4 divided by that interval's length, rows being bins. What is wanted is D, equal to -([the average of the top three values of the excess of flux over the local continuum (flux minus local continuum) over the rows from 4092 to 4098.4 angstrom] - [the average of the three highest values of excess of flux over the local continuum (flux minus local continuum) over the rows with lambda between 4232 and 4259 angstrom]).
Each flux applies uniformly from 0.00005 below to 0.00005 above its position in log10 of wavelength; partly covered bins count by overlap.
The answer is 2.6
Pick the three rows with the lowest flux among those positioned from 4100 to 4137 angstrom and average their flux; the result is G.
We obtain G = 19.5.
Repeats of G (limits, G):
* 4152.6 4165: 32.1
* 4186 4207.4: 31.3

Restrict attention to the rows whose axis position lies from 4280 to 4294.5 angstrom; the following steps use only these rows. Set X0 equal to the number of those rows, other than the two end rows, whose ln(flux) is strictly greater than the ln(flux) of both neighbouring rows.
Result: 2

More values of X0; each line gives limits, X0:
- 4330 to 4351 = 0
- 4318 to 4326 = 1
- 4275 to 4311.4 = 3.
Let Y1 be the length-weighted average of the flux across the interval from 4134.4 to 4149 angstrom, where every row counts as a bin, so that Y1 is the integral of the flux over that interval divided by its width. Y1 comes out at 33.2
